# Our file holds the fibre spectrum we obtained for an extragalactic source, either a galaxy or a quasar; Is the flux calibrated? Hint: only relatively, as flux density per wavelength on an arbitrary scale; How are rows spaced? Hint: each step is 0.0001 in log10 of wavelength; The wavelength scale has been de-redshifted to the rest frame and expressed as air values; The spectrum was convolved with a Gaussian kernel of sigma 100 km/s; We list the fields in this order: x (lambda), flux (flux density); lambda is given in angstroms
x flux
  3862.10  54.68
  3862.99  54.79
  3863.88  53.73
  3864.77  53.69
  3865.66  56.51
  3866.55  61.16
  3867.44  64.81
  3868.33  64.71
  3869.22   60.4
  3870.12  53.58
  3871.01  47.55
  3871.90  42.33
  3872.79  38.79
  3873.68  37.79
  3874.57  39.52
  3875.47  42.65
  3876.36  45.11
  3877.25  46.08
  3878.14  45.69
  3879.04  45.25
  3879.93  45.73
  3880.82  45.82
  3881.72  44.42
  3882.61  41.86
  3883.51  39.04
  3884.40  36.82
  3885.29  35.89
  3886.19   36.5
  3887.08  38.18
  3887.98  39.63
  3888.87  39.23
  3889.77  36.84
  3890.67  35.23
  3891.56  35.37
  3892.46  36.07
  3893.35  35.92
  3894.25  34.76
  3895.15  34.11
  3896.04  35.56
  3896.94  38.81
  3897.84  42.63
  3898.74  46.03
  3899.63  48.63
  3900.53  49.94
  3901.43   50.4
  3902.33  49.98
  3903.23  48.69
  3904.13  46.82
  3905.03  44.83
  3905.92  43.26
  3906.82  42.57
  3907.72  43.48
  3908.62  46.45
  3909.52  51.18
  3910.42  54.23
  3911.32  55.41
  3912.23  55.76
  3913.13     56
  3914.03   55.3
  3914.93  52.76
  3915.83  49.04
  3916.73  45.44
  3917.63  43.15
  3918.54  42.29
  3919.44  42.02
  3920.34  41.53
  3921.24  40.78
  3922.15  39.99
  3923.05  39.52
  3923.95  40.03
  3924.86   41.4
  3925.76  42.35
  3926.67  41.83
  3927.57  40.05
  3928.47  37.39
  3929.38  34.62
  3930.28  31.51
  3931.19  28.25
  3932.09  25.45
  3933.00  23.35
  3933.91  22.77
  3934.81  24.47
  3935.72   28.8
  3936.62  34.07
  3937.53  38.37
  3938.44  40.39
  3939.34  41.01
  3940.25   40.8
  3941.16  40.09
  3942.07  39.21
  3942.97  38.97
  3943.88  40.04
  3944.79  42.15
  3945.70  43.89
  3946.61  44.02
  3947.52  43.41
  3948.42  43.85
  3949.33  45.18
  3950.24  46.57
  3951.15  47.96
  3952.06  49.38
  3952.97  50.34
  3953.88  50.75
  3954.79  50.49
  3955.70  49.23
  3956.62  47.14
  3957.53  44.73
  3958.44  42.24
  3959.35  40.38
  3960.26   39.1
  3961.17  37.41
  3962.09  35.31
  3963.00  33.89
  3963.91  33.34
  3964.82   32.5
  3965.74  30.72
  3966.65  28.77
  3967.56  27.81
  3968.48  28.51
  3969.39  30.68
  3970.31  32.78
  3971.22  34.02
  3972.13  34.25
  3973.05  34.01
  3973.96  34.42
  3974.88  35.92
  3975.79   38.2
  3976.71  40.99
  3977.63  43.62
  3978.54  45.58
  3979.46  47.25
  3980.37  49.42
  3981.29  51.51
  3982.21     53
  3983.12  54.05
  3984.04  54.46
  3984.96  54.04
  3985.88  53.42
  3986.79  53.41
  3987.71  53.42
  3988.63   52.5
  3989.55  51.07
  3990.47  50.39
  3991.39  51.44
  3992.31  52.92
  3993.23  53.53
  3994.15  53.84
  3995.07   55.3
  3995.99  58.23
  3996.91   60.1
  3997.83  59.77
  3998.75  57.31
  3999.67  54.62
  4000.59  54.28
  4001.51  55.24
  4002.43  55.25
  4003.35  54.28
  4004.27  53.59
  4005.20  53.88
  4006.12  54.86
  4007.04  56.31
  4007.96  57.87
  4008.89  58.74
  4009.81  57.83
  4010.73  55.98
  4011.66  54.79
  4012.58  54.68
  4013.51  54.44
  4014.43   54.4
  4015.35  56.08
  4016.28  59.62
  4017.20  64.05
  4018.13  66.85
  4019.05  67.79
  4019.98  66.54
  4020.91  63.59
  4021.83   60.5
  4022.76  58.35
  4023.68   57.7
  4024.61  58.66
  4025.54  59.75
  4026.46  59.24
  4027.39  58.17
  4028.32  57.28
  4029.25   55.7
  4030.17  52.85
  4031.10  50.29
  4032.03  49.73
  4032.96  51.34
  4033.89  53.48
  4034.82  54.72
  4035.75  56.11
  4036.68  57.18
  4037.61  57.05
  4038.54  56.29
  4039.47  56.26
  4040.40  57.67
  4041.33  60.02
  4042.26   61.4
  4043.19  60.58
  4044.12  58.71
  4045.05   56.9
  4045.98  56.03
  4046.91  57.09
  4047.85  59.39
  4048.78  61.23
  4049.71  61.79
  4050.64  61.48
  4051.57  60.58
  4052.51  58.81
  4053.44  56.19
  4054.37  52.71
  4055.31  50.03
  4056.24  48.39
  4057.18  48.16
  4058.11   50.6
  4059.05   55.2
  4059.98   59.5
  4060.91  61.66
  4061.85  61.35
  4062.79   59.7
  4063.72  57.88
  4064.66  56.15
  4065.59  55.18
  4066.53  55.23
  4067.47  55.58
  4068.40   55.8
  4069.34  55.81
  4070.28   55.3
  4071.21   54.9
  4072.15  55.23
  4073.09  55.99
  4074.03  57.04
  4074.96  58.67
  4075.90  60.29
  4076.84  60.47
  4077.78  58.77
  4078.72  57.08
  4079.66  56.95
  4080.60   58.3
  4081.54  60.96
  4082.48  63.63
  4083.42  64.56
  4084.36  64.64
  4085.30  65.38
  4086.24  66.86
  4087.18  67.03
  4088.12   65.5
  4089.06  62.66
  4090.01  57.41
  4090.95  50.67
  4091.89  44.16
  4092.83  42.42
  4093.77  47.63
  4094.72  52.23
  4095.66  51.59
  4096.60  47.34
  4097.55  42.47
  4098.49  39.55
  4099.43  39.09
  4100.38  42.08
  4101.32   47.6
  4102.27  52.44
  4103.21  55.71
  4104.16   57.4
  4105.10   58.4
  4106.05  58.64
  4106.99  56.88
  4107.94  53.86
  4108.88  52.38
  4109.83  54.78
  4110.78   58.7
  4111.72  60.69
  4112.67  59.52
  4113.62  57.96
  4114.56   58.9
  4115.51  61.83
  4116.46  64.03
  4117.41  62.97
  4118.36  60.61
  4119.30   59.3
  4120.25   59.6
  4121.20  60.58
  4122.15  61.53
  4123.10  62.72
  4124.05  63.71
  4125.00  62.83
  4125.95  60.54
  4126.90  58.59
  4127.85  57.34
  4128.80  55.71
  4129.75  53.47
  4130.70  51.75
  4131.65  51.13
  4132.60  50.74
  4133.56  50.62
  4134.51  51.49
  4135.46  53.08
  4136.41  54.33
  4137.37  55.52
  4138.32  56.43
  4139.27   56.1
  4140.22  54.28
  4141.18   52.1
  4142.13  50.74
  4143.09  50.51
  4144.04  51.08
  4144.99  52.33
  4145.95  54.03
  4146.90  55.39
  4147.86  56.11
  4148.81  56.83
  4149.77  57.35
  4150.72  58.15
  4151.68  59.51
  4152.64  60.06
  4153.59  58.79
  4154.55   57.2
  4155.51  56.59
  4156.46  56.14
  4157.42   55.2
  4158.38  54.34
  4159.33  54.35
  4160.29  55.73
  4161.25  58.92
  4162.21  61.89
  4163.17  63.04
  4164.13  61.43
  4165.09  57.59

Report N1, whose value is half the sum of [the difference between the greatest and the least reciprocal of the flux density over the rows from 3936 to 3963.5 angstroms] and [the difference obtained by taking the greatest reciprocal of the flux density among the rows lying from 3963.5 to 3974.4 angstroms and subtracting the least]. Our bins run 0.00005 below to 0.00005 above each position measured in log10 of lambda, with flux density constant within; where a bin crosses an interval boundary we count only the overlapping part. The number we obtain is 0.008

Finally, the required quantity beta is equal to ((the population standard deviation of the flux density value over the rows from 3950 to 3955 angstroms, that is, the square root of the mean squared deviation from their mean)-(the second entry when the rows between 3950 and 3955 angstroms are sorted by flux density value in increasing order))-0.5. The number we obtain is -47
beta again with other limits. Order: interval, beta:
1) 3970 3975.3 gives -34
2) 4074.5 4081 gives -56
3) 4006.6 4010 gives -57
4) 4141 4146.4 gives -50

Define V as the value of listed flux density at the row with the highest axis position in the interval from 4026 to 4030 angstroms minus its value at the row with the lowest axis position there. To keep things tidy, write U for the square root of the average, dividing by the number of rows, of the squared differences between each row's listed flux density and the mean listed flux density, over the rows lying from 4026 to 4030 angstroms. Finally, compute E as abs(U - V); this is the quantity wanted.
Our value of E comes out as 4.8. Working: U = 1.30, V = -4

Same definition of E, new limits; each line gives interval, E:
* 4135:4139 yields 2.1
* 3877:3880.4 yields 0.6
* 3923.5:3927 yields 0.9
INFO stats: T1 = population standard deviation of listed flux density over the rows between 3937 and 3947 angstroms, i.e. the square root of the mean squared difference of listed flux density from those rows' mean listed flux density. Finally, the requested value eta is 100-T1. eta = 98.2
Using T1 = 1.8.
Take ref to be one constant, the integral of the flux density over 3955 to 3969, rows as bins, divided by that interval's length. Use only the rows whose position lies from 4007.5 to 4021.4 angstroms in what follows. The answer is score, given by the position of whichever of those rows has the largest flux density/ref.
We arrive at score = 4019.05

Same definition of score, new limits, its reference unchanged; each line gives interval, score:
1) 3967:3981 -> 3980.37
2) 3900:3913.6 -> 3913.13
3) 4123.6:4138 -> 4124.05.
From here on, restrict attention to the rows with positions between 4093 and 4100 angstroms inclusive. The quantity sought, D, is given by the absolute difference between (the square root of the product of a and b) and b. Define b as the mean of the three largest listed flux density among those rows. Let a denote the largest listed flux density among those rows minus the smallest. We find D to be 25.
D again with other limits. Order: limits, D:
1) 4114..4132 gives 35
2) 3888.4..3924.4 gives 21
